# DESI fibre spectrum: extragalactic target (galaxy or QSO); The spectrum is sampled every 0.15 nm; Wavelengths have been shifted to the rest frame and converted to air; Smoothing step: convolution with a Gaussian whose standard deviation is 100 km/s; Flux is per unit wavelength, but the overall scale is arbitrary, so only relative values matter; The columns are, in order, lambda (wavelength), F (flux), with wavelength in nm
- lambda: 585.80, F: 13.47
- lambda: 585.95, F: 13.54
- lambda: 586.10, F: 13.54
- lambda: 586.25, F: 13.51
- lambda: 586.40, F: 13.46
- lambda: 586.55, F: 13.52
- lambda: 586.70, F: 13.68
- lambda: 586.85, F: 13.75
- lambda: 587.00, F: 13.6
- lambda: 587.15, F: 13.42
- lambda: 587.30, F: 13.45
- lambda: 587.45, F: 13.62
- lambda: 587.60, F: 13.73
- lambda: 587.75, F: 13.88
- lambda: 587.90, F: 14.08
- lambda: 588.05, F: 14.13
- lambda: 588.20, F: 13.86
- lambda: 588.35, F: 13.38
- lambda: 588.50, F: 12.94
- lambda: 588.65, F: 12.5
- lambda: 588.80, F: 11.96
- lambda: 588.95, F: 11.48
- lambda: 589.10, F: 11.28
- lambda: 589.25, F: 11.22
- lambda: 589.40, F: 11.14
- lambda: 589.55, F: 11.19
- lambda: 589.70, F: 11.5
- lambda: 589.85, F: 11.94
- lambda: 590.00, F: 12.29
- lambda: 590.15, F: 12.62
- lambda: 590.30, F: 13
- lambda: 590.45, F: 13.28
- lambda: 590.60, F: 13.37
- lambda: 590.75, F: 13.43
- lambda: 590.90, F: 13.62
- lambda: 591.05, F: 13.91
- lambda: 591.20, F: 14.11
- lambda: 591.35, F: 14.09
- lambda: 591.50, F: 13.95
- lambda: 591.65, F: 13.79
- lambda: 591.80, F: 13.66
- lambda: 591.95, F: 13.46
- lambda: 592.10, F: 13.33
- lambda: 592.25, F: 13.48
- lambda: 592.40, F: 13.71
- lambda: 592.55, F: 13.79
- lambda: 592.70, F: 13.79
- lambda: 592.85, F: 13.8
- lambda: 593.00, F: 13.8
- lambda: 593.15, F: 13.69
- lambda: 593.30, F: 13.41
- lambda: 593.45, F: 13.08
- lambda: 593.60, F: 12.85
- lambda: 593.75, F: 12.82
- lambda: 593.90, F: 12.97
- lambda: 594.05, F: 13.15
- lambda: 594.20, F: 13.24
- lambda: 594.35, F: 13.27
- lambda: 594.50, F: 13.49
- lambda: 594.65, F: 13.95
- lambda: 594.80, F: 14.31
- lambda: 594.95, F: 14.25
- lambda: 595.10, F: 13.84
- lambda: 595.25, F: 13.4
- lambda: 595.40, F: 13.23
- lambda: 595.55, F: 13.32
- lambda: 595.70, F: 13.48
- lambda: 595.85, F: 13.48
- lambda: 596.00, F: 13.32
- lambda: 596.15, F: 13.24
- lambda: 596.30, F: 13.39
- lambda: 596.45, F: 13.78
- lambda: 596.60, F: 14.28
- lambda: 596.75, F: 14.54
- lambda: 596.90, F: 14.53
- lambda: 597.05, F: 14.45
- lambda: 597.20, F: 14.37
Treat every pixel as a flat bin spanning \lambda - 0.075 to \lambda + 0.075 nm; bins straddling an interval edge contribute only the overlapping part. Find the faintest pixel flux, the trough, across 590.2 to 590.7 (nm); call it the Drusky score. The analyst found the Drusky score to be 13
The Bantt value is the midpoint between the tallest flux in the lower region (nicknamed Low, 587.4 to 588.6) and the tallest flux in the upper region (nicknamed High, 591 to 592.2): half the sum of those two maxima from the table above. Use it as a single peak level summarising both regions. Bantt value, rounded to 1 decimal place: 14.1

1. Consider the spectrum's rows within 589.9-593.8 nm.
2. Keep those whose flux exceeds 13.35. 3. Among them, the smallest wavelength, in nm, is 590.60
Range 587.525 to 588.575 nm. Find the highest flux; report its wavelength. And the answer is 588.05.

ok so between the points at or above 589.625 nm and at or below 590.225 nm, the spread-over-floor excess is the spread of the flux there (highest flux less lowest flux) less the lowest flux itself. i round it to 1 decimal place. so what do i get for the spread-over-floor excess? -10.4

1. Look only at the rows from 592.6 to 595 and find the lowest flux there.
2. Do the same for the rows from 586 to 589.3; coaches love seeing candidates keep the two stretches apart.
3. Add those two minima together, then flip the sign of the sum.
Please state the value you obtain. -24.0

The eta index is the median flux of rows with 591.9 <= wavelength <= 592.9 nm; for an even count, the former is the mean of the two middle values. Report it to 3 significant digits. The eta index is 13.7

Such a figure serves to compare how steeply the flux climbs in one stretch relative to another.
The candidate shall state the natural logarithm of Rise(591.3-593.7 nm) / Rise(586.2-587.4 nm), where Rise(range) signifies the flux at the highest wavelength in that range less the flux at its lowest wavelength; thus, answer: 3.0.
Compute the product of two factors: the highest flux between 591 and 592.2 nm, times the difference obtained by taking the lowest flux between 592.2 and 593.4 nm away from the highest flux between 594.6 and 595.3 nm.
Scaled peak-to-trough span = 13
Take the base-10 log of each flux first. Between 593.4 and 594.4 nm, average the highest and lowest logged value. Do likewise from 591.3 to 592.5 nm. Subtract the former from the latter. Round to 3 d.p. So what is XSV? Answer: 0.021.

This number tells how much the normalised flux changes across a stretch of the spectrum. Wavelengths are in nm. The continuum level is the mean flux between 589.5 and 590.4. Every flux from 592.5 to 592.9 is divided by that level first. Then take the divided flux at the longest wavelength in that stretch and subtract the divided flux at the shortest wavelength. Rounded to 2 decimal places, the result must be 0.00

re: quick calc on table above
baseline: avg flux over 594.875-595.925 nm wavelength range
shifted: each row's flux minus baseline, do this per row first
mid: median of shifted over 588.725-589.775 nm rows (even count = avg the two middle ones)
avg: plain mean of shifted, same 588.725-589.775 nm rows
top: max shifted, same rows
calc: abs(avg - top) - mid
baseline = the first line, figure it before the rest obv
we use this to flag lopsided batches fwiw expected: 2.9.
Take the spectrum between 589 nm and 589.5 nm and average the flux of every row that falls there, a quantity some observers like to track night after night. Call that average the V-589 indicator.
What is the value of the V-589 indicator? 11.2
